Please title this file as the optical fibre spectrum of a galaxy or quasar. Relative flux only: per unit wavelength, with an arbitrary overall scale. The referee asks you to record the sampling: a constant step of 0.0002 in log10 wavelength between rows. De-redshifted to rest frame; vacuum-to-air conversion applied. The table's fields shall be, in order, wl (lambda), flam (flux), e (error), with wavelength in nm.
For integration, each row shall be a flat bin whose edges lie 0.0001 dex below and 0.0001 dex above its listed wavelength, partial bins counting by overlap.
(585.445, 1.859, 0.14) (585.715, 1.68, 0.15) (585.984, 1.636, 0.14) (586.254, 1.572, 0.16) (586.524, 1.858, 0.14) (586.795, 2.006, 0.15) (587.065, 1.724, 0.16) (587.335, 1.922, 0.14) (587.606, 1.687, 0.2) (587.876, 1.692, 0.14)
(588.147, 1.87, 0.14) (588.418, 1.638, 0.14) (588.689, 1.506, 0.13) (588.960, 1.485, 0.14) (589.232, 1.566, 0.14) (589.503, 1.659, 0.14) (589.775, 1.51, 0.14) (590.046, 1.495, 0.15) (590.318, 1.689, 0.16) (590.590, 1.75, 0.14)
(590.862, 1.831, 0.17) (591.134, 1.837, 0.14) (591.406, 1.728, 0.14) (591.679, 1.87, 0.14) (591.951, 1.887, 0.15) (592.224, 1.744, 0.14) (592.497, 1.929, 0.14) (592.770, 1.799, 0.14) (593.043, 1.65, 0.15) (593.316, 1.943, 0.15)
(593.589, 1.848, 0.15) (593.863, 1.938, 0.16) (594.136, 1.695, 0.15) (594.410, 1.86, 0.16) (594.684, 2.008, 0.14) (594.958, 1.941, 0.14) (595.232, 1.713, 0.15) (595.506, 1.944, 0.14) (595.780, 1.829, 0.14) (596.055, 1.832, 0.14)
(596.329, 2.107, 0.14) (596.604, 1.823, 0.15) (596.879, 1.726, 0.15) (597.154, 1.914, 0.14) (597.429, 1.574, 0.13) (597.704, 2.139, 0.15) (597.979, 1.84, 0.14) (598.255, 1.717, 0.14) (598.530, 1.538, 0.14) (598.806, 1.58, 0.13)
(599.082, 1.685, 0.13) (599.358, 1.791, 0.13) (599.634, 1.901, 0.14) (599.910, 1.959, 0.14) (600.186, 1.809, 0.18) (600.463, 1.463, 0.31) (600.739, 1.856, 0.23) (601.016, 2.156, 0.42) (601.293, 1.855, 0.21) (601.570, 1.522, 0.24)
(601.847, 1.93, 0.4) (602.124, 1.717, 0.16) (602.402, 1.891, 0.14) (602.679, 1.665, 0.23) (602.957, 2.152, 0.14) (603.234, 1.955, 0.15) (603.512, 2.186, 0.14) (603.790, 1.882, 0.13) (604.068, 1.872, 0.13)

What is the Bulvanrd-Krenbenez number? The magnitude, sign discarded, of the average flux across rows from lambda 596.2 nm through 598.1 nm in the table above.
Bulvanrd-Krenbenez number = 1.87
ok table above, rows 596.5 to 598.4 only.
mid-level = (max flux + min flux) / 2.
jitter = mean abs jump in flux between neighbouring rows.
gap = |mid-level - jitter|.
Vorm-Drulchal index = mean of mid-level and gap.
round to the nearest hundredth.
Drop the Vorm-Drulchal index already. 1.72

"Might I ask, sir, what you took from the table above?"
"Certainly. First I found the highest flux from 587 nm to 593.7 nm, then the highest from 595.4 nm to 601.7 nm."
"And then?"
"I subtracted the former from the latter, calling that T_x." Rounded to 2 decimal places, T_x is 0.21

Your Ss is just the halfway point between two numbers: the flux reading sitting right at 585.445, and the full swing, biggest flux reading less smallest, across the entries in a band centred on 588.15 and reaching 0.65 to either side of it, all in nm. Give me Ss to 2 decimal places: 1.11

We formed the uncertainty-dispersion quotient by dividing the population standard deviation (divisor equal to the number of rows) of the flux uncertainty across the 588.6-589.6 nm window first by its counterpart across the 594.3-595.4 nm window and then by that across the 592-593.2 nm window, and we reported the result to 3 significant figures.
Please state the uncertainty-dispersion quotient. 121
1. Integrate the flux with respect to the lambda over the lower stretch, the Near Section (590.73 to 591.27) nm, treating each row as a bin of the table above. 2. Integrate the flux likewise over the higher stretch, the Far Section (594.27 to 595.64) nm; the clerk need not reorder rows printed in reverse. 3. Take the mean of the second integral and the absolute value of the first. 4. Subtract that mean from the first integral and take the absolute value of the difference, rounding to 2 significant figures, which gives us 0.80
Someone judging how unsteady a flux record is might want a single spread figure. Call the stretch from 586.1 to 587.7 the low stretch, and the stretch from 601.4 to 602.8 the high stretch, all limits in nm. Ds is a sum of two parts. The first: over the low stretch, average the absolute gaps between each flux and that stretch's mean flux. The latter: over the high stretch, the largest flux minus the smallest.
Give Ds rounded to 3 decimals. 0.542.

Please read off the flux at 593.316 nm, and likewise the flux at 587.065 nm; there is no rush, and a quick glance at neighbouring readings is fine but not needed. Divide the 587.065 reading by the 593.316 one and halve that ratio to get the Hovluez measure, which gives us 0.44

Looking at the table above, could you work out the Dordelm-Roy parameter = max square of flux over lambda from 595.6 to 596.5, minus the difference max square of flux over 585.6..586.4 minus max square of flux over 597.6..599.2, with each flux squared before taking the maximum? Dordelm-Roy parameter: 6.2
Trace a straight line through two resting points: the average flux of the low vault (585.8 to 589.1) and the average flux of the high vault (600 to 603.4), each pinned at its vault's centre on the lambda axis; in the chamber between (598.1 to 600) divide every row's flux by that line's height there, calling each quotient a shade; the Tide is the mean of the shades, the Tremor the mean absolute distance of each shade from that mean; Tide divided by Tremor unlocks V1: 14.4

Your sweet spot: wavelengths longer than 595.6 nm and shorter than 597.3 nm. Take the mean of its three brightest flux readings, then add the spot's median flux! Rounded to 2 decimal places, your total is 3.78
